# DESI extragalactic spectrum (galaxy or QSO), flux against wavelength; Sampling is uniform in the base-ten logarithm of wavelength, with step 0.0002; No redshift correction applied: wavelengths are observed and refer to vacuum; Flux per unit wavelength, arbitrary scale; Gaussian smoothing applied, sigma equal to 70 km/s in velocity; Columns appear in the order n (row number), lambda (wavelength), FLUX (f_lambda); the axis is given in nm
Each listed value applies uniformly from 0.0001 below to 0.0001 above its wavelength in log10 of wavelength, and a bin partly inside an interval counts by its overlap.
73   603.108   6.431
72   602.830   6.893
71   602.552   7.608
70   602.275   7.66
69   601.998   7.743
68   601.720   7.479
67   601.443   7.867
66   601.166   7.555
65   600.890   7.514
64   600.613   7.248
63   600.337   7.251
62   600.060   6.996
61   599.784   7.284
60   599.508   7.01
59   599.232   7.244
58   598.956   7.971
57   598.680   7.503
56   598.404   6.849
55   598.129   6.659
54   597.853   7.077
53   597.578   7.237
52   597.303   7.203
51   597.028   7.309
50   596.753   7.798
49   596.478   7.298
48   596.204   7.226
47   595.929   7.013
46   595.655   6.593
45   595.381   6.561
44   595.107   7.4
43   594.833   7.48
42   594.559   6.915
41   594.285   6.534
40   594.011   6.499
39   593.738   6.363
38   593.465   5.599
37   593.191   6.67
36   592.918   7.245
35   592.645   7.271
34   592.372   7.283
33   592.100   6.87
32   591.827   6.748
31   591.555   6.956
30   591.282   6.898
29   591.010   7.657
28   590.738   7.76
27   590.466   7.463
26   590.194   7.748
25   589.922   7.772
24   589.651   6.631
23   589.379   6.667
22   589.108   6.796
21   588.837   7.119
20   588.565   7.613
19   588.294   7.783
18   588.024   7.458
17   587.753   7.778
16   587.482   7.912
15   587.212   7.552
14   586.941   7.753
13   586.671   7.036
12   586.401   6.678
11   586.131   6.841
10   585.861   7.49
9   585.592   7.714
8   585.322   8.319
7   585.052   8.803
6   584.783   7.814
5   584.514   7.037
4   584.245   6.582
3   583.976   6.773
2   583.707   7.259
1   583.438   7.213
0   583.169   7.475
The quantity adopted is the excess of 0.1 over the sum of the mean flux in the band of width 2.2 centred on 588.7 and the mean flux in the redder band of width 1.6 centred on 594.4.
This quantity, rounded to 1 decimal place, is -14.0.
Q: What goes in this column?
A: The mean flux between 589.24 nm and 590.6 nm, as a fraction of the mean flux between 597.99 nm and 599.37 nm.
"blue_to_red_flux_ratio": 1.00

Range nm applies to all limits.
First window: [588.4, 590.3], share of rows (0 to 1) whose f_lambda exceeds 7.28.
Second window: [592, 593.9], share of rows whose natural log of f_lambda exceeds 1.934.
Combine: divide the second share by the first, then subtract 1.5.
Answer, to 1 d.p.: -0.5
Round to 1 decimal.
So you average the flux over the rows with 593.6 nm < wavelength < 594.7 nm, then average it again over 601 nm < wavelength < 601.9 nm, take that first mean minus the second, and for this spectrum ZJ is -1.1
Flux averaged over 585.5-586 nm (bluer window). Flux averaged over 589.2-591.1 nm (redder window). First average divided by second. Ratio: 1.03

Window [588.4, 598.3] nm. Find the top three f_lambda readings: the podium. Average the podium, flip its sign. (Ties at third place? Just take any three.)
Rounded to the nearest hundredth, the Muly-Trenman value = -7.78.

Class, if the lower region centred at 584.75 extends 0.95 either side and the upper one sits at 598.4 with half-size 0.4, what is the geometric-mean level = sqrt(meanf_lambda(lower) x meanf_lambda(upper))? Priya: 7.28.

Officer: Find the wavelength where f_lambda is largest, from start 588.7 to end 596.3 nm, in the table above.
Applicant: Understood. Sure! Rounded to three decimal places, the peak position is 589.922 nm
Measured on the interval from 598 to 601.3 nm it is 598.956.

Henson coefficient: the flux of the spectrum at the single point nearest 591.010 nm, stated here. 7.657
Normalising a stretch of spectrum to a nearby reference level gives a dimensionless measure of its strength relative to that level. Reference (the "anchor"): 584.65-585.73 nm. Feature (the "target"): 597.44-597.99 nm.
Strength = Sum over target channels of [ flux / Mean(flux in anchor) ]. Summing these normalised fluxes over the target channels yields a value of 1.75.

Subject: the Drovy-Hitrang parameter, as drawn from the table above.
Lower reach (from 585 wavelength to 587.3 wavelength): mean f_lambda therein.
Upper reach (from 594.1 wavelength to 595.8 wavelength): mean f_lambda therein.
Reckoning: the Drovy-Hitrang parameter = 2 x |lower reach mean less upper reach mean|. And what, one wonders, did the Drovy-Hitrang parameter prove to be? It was 1.3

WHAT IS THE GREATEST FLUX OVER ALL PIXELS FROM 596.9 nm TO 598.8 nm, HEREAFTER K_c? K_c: 7.503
